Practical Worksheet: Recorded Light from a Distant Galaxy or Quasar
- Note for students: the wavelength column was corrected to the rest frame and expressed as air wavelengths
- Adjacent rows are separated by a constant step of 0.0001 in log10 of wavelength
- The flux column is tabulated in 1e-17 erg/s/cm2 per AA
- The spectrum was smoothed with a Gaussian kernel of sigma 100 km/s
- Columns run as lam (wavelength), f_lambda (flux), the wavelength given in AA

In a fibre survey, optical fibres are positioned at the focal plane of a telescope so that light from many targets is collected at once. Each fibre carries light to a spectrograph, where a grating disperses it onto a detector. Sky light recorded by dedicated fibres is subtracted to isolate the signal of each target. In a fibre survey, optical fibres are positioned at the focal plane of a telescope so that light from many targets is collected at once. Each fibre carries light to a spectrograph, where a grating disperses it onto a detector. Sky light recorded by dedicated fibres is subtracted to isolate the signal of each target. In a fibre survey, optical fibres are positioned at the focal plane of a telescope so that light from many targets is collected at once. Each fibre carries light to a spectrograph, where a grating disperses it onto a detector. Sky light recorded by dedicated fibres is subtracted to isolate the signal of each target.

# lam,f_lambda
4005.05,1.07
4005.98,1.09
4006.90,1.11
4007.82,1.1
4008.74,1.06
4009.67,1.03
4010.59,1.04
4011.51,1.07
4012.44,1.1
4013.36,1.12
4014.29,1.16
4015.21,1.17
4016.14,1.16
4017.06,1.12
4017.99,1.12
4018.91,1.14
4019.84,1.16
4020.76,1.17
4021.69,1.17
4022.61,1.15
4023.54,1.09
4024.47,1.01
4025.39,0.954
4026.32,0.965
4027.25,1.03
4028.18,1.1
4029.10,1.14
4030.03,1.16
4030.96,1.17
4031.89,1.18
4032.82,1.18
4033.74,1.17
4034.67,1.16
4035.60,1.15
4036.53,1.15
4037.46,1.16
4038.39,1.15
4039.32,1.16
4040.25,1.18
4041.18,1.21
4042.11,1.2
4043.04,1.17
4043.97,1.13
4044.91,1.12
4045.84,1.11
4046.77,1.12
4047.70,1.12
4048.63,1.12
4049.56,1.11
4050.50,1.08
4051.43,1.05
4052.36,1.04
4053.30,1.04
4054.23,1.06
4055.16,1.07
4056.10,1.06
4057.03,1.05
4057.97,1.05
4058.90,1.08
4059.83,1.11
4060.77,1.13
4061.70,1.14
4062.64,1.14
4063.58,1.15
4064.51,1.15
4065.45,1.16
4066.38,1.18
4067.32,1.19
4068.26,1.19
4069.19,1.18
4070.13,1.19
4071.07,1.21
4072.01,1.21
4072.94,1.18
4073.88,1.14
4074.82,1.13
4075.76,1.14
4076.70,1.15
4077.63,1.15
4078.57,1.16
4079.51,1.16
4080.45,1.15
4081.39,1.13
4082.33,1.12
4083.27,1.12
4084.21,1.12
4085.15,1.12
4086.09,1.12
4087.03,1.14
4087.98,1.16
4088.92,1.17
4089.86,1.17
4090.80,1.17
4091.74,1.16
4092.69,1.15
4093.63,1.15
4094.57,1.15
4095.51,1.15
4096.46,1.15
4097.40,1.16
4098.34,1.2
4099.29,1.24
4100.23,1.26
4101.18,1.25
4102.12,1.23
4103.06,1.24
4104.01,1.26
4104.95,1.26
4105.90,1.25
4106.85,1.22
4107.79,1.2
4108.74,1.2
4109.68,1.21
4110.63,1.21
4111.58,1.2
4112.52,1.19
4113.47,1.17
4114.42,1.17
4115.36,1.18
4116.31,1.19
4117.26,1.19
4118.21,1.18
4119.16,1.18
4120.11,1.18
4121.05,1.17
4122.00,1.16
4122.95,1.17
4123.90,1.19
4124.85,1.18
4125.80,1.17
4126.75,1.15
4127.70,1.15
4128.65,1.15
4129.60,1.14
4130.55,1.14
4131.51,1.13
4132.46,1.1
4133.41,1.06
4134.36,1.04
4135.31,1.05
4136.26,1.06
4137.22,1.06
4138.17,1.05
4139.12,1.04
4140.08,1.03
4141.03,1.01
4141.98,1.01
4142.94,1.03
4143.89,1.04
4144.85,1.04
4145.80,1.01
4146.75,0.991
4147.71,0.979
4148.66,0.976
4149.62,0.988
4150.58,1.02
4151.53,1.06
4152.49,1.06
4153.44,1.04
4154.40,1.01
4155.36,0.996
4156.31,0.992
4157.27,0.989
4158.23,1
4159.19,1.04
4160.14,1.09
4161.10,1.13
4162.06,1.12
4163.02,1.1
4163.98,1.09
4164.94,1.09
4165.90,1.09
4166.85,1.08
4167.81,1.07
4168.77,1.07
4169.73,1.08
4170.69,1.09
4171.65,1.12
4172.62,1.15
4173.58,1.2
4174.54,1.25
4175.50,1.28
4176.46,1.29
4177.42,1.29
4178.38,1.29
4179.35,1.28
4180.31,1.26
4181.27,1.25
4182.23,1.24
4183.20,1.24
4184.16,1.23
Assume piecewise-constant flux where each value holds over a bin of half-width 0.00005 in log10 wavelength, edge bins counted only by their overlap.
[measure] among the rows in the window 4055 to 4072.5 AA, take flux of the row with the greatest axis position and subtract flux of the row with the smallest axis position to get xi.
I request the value 0.14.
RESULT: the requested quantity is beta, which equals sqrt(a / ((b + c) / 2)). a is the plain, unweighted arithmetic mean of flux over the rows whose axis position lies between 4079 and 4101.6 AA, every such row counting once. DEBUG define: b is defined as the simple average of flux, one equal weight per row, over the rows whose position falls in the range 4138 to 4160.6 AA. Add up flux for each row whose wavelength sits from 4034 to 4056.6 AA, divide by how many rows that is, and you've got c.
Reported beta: 1.04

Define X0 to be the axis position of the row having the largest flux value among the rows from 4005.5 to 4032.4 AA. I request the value 4031.89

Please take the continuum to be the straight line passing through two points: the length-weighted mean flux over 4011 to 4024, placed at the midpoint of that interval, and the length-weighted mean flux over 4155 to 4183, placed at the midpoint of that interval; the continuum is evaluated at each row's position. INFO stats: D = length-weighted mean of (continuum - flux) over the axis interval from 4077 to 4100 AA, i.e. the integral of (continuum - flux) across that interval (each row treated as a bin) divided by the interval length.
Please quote -0.02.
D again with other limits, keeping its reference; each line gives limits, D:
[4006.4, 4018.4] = 0.03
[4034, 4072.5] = 0.00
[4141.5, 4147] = 0.12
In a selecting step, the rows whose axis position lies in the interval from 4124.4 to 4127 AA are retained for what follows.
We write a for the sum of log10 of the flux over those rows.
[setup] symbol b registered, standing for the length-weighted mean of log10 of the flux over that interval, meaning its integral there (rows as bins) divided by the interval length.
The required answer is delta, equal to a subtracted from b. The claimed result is -0.133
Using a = 0.201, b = 0.067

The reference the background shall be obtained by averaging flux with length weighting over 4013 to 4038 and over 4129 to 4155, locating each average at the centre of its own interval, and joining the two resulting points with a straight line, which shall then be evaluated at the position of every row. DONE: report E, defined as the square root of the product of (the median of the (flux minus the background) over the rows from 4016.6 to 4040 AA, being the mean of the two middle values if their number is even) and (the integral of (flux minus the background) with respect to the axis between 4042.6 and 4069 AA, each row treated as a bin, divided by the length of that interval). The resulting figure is 0.02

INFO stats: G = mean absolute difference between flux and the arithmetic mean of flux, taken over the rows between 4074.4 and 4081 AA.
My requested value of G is 0.008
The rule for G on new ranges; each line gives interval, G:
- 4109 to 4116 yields 0.014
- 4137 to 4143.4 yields 0.015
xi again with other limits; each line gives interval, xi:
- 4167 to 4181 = 0.19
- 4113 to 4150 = -0.18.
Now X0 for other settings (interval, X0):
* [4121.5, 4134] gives 4123.90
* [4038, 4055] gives 4041.18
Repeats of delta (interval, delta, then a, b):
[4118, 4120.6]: -0.144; 0.216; 0.072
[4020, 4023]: -0.131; 0.197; 0.066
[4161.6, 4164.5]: -0.086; 0.128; 0.043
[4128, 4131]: -0.116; 0.175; 0.058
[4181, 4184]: -0.190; 0.284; 0.094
